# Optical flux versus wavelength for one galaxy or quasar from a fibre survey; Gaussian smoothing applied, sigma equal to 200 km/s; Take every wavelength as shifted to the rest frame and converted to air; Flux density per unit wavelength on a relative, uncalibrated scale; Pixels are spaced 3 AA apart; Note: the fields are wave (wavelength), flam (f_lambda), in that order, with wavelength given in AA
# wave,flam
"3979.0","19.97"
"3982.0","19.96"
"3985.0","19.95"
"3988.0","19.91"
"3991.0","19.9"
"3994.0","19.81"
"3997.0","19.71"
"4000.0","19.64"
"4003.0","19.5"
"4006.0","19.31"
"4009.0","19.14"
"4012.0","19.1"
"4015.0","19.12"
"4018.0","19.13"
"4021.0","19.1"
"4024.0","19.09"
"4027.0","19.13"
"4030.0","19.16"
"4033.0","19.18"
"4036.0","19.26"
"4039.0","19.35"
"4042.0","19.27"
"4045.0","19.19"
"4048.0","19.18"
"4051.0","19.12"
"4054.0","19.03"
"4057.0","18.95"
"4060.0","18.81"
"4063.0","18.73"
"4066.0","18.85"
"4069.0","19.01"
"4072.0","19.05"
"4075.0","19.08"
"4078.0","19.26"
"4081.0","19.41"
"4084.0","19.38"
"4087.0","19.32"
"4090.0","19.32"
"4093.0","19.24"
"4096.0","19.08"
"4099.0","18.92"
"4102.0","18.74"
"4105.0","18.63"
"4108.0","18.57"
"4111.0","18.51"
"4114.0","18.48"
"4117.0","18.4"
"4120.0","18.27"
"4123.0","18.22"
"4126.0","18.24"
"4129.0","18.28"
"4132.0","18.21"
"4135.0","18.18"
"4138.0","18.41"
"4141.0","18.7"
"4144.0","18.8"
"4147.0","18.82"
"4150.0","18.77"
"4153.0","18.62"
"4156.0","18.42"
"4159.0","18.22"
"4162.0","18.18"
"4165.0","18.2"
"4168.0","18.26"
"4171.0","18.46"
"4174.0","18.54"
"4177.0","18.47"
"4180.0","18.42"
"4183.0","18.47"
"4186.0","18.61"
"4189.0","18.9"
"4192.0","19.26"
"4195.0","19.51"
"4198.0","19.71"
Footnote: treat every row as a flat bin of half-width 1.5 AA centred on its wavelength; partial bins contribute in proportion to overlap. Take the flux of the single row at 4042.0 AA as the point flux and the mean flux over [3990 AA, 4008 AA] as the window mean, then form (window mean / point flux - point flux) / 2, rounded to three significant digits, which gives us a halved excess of -9.13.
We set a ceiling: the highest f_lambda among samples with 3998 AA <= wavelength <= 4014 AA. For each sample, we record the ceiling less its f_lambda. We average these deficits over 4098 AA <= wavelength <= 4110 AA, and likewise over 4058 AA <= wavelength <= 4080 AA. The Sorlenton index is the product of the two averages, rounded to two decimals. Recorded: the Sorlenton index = 0.62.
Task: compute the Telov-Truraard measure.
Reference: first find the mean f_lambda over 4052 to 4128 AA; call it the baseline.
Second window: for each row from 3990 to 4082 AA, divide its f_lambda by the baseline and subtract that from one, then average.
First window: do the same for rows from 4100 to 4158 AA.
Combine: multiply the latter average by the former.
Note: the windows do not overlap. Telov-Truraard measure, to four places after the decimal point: -0.0004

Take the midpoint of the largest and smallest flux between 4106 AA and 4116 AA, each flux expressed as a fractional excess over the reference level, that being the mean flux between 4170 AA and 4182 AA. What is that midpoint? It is 0.00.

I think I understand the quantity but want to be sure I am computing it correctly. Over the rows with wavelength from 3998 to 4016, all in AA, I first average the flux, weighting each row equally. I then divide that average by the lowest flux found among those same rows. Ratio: 1.01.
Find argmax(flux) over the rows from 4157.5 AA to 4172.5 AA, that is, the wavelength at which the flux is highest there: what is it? 4171.0 AA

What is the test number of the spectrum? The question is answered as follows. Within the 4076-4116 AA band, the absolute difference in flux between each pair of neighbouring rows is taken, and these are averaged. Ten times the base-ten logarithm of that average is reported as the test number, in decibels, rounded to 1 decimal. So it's -10.5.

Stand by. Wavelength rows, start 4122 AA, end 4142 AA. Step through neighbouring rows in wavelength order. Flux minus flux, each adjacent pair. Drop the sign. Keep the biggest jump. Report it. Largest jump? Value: 0.290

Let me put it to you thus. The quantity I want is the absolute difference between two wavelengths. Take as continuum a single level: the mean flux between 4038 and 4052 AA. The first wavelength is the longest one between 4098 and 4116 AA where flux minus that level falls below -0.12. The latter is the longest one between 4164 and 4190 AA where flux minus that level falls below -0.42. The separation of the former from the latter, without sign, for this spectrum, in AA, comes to 72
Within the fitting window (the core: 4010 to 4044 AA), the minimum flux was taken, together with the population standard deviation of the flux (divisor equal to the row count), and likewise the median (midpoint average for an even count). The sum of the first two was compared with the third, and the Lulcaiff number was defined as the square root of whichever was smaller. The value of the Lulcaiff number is 4.37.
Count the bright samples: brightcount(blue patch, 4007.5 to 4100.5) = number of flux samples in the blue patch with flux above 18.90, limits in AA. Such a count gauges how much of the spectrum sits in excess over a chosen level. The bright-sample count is 28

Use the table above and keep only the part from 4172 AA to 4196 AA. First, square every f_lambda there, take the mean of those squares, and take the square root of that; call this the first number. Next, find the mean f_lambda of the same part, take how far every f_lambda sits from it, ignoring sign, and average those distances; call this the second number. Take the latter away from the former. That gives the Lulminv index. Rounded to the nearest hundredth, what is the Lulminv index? 18.44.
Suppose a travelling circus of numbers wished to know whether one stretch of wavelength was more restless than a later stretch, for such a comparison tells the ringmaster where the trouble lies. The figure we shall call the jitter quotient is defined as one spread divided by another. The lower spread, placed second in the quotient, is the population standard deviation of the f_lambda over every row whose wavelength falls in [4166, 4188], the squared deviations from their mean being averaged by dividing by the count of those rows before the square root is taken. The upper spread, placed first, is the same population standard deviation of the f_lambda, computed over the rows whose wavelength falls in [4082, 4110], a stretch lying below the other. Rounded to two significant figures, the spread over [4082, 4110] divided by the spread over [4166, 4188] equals 3.0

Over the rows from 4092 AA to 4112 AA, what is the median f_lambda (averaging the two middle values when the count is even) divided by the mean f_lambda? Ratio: 0.996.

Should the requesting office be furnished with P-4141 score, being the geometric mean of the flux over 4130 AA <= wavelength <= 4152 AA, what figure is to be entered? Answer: 18.6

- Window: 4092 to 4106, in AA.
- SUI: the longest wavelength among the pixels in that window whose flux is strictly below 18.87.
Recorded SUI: 4105.0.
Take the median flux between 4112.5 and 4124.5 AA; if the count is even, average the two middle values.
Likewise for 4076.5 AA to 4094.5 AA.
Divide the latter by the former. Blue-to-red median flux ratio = 1.05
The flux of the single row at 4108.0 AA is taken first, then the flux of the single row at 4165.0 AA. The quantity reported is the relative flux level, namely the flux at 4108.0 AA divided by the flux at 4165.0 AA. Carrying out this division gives 1.02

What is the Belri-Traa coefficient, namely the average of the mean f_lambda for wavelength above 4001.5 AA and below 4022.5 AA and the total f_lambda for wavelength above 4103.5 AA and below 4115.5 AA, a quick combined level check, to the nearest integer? 47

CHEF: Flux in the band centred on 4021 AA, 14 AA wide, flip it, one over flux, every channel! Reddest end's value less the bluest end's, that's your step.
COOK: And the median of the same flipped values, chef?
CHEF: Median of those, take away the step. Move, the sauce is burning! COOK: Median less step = 0.0523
